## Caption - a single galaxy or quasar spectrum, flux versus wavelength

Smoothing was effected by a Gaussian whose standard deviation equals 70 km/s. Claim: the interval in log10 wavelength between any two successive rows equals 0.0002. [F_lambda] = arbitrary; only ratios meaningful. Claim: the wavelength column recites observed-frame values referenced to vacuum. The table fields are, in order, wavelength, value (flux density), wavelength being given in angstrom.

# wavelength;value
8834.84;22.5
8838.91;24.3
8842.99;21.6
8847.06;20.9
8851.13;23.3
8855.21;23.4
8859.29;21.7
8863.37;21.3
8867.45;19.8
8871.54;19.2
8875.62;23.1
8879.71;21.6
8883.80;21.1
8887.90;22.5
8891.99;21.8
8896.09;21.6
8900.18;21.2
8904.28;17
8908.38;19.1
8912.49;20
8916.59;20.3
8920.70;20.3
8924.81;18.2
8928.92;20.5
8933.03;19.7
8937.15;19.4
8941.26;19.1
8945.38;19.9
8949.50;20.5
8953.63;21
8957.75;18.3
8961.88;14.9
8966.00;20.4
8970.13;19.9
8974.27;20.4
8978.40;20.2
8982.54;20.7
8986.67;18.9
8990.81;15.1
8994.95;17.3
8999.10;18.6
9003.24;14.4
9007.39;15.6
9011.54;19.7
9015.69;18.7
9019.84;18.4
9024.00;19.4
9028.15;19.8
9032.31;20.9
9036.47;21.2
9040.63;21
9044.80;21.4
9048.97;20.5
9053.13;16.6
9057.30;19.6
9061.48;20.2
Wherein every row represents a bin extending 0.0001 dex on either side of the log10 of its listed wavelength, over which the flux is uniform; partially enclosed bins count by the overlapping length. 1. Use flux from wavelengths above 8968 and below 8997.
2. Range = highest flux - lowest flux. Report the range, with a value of 5.6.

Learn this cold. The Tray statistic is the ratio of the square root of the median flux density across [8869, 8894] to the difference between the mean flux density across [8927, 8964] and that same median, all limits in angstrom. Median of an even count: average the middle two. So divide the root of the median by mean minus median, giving -1.9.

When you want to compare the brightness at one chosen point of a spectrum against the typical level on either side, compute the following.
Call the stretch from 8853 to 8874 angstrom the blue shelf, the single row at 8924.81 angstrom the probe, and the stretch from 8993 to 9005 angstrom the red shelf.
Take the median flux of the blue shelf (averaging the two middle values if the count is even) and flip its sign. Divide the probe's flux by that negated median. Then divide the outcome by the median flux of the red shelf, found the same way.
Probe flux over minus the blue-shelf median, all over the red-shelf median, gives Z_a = -0.049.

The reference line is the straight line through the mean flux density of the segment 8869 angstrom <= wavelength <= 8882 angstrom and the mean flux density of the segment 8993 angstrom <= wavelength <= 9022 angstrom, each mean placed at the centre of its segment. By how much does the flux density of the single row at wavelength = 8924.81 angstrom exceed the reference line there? -2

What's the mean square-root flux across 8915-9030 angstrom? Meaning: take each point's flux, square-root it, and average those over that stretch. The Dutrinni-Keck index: 4.34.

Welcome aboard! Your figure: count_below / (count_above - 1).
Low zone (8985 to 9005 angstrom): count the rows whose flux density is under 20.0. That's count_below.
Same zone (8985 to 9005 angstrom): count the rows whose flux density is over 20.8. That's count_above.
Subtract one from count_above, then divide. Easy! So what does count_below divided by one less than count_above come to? -5.0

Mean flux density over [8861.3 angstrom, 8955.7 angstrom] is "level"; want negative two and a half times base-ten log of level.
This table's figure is -3.27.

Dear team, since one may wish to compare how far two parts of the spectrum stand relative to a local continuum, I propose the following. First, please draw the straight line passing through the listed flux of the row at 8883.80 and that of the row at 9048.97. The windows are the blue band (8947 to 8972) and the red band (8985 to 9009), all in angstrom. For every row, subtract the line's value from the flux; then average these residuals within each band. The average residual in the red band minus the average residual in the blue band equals -2.4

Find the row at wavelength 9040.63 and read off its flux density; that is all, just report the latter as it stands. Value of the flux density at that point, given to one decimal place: 21.0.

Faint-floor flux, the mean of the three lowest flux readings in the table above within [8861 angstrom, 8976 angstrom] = 17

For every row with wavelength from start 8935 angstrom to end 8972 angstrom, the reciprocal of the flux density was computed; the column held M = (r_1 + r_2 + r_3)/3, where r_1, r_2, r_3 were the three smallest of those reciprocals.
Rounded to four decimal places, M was 0.0485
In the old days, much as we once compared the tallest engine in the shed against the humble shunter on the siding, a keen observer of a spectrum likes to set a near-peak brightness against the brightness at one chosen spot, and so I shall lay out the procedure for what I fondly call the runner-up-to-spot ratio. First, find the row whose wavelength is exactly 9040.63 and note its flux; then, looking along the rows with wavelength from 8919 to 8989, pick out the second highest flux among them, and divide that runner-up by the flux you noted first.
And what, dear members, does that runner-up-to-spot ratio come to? 0.99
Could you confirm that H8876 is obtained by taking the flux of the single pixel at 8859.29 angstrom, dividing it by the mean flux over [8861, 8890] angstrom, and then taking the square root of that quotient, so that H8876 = 1.01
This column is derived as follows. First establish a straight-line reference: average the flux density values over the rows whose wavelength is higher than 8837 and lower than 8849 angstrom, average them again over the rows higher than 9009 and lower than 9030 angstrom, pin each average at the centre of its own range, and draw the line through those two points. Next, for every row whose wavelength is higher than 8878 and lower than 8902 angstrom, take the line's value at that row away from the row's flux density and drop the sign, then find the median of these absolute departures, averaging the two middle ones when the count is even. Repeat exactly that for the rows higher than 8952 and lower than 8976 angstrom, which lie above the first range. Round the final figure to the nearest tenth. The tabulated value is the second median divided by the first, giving 1.7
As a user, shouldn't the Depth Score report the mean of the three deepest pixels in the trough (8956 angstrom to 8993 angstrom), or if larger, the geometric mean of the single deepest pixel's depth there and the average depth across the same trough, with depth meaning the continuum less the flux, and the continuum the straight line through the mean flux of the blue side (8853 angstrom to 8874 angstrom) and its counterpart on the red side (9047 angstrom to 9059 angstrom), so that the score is 3.8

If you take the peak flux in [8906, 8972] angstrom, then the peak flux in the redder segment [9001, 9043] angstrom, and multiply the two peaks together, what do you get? 445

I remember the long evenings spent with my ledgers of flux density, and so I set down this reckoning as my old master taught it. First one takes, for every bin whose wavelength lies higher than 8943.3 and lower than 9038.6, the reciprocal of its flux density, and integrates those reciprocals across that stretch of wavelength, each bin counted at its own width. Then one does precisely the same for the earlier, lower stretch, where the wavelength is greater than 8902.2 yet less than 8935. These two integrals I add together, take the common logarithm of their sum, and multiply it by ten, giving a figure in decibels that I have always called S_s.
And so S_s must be 8.3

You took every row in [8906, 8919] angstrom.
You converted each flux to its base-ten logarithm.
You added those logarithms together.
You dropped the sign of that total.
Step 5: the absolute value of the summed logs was 3.89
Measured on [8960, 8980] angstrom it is 6.40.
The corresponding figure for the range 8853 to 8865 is 4.03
